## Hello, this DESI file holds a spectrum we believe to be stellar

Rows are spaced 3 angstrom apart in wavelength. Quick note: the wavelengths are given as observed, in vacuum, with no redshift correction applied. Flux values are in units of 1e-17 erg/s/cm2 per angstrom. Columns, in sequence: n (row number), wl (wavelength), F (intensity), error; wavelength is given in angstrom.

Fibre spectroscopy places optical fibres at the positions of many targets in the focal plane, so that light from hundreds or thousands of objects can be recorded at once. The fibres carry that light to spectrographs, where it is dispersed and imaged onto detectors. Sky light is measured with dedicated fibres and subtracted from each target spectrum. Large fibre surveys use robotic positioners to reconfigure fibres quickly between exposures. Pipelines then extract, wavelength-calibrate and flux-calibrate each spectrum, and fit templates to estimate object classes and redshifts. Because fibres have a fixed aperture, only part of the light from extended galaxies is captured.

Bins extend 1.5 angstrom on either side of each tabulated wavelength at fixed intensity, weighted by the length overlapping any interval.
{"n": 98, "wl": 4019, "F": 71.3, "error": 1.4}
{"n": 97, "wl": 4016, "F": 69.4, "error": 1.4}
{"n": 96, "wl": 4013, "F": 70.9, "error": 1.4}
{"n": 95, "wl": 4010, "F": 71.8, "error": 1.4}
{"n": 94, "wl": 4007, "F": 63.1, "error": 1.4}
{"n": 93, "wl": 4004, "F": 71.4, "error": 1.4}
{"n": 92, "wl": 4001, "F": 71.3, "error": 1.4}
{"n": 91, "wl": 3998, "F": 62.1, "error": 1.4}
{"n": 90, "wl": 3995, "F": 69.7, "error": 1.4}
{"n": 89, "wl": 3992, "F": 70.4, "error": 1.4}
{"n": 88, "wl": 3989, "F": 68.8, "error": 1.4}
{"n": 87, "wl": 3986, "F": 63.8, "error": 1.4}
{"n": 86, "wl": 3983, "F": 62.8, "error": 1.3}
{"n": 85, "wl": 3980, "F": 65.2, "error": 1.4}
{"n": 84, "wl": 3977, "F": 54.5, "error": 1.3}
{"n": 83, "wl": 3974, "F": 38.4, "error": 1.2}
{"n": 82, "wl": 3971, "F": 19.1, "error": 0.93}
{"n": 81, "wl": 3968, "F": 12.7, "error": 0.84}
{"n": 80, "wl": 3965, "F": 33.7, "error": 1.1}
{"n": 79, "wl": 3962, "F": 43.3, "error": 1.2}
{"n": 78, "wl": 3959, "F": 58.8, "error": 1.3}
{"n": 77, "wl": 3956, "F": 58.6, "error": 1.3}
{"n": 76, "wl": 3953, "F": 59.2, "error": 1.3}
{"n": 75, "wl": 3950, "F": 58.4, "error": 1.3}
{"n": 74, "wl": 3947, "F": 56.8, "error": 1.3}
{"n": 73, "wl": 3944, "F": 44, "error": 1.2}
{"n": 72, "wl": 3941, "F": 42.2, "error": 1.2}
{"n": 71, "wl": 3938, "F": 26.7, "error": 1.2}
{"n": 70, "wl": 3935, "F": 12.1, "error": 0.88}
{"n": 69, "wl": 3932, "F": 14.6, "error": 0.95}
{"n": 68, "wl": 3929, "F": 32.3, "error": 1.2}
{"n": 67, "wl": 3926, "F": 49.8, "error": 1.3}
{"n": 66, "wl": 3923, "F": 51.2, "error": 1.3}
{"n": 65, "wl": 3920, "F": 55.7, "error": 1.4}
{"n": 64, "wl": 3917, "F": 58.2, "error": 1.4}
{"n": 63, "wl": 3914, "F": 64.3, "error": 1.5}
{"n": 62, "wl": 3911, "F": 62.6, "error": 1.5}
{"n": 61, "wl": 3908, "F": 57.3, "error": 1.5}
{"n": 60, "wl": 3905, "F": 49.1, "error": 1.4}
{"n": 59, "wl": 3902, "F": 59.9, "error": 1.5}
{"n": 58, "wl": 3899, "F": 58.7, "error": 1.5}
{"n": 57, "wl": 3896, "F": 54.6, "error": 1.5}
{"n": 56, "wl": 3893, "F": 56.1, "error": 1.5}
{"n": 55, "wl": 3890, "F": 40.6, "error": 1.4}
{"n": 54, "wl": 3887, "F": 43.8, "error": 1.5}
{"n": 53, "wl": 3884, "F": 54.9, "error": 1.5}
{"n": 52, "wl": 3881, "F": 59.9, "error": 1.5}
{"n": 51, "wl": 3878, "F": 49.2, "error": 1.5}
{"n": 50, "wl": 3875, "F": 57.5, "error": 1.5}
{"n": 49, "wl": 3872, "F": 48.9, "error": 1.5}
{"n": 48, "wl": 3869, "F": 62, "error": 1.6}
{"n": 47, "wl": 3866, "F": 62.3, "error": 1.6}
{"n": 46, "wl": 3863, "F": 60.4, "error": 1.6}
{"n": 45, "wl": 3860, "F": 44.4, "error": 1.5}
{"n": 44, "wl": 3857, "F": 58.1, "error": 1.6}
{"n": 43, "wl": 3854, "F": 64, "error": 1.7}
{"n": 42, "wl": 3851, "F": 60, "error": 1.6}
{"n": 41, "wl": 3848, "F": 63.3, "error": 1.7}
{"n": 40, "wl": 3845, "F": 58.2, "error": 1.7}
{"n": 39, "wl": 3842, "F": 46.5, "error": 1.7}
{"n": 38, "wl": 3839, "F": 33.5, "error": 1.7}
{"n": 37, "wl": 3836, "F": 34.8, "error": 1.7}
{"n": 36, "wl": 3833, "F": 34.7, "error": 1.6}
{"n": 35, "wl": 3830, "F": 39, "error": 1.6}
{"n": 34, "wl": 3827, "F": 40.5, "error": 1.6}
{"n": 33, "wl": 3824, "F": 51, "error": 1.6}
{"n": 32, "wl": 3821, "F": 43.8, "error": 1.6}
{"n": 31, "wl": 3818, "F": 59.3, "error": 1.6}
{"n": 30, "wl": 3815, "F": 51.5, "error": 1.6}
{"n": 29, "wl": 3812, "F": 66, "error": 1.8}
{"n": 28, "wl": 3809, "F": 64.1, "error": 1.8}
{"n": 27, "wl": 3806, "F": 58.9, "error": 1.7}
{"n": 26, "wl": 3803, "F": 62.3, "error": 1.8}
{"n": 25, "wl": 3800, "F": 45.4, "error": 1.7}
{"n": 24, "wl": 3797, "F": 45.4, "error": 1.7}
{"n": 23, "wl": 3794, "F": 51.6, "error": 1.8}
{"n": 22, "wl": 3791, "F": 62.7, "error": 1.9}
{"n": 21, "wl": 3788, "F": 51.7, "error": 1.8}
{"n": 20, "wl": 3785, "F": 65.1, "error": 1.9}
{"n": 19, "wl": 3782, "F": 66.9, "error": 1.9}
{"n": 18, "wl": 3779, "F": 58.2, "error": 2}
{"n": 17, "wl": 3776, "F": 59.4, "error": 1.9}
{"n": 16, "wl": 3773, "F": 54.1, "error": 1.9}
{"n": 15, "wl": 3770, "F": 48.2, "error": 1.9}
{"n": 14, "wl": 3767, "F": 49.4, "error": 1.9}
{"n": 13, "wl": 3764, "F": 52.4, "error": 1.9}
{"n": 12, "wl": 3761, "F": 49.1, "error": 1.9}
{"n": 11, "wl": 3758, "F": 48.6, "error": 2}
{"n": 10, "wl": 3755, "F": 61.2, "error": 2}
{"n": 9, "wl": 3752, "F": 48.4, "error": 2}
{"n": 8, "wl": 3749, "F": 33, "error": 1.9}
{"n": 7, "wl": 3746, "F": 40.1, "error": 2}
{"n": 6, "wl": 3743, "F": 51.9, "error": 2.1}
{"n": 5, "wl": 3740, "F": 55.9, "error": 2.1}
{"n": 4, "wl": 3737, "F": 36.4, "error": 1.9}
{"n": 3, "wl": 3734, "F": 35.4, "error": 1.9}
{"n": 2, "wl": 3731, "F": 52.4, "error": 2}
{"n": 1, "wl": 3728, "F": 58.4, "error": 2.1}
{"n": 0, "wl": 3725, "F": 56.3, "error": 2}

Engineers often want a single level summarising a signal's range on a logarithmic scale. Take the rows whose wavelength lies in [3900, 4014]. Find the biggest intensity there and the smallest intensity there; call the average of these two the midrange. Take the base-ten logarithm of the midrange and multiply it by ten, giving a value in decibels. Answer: 16.2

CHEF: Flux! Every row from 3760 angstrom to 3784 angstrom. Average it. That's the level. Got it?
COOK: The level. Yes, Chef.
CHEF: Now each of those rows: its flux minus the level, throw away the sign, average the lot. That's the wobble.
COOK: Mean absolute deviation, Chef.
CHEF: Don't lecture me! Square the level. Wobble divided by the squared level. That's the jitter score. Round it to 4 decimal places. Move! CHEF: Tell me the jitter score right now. 0.0017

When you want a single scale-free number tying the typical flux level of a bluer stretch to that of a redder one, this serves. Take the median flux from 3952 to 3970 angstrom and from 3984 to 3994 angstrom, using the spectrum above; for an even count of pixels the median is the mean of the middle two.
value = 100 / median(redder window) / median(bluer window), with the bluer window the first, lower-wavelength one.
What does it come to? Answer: 0.0285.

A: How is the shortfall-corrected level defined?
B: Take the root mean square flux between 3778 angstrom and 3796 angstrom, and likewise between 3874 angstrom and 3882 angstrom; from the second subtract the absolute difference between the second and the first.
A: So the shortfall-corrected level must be 52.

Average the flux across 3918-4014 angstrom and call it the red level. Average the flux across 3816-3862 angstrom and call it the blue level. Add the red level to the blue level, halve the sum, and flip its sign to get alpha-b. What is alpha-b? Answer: -49.9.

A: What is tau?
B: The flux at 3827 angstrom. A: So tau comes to 40.5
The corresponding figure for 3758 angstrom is 48.6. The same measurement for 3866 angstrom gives 62.3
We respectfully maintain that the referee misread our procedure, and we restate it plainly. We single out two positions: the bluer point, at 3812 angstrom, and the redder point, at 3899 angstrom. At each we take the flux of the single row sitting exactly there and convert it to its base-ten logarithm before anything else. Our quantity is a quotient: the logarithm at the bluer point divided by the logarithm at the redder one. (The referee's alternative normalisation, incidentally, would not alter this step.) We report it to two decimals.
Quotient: 1.03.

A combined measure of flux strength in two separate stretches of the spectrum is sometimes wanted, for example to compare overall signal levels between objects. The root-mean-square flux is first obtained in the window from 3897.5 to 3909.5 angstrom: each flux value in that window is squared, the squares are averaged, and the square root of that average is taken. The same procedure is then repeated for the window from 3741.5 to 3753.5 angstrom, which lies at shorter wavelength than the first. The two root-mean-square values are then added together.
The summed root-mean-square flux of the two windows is 100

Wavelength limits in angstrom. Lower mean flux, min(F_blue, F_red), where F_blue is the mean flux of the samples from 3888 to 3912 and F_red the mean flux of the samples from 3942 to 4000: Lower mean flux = 53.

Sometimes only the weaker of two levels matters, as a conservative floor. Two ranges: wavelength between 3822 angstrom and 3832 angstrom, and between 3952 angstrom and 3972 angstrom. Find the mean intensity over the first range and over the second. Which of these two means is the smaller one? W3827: 41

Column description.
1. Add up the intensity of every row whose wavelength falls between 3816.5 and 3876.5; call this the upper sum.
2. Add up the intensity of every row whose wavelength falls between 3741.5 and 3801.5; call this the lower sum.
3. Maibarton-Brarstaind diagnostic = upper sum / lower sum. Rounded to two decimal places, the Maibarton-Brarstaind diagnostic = 0.98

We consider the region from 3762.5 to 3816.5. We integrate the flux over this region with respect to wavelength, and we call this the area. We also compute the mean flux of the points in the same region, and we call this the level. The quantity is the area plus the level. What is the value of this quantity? 3096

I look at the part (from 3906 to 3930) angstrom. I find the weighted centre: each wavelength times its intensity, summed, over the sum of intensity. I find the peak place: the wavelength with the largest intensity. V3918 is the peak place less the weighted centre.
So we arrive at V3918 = -3.5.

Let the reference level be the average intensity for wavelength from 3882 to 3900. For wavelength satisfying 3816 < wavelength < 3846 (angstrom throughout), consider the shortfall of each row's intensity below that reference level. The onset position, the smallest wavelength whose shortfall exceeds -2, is 3821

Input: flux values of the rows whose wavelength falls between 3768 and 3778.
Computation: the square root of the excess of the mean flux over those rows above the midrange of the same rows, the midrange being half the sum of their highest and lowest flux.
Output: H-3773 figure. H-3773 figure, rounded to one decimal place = 0.3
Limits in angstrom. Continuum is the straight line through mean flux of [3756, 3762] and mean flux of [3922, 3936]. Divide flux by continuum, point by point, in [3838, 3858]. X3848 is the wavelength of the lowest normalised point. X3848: 3839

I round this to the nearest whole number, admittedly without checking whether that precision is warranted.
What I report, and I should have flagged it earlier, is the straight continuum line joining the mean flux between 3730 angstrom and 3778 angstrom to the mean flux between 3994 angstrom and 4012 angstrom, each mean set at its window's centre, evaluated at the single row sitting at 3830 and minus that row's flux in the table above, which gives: 16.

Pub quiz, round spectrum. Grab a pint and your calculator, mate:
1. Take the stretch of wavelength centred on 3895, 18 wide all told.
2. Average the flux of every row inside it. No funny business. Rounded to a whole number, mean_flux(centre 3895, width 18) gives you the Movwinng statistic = 52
